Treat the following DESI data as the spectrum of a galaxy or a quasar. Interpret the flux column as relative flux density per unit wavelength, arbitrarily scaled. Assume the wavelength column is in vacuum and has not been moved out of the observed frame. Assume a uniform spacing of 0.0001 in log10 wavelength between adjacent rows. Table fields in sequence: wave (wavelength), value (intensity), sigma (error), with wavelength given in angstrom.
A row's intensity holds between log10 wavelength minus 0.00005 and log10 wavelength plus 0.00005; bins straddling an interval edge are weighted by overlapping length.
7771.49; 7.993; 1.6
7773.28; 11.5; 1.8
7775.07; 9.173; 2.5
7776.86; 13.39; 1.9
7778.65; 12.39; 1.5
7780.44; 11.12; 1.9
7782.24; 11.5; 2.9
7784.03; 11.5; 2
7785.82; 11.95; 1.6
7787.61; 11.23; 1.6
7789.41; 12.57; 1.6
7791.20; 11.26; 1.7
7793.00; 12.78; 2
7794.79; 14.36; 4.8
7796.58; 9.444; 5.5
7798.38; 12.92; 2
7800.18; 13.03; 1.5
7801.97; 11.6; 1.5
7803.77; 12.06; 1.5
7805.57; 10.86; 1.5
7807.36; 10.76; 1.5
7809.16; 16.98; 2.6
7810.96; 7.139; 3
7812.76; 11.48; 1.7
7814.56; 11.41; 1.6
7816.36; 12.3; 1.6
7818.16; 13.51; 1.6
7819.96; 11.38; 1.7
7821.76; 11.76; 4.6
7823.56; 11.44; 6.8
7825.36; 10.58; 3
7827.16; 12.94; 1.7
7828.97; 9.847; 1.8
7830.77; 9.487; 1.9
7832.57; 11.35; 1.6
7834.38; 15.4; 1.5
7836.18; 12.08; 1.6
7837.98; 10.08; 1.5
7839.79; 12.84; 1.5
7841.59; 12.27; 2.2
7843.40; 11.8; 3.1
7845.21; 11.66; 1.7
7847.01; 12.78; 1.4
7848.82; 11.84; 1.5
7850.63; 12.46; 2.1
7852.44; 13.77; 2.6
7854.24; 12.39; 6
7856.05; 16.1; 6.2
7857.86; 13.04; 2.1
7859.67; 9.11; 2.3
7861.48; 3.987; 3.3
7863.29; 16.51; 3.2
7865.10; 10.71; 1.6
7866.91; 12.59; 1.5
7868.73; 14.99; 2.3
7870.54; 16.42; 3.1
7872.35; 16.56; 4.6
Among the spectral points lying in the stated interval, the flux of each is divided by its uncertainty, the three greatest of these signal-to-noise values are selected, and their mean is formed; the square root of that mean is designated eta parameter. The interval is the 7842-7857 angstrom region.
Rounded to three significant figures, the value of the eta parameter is 2.82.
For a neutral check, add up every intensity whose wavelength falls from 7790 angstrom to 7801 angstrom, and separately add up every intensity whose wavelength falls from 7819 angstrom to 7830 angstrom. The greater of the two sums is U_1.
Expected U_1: 74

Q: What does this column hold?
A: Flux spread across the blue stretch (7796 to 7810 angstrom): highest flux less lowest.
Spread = 7.5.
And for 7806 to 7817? 9.8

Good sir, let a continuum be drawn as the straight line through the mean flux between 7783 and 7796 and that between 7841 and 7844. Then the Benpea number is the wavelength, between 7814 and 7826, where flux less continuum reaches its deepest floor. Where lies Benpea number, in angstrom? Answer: 7825.36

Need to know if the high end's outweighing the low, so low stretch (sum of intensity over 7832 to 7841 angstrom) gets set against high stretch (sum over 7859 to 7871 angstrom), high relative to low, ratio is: 1.4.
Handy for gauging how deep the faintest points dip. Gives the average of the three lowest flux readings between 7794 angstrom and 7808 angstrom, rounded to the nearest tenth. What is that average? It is 10.4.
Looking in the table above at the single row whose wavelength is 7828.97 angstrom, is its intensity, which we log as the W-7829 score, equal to 9.847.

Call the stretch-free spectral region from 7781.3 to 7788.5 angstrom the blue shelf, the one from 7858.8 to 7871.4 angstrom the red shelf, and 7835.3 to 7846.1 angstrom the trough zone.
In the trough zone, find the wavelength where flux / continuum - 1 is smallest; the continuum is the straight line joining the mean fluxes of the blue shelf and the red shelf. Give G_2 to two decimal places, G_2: 7837.98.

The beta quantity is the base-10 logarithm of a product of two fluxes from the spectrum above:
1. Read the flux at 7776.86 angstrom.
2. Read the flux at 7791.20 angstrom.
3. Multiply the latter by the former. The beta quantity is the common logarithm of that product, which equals 2.18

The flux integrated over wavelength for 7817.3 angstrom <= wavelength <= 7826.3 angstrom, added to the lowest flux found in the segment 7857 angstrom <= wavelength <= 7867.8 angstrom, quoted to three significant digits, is 110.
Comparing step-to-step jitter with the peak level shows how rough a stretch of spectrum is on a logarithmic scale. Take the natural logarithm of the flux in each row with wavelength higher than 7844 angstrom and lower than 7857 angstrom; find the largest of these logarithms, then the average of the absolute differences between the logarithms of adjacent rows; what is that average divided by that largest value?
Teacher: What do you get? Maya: 0.041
